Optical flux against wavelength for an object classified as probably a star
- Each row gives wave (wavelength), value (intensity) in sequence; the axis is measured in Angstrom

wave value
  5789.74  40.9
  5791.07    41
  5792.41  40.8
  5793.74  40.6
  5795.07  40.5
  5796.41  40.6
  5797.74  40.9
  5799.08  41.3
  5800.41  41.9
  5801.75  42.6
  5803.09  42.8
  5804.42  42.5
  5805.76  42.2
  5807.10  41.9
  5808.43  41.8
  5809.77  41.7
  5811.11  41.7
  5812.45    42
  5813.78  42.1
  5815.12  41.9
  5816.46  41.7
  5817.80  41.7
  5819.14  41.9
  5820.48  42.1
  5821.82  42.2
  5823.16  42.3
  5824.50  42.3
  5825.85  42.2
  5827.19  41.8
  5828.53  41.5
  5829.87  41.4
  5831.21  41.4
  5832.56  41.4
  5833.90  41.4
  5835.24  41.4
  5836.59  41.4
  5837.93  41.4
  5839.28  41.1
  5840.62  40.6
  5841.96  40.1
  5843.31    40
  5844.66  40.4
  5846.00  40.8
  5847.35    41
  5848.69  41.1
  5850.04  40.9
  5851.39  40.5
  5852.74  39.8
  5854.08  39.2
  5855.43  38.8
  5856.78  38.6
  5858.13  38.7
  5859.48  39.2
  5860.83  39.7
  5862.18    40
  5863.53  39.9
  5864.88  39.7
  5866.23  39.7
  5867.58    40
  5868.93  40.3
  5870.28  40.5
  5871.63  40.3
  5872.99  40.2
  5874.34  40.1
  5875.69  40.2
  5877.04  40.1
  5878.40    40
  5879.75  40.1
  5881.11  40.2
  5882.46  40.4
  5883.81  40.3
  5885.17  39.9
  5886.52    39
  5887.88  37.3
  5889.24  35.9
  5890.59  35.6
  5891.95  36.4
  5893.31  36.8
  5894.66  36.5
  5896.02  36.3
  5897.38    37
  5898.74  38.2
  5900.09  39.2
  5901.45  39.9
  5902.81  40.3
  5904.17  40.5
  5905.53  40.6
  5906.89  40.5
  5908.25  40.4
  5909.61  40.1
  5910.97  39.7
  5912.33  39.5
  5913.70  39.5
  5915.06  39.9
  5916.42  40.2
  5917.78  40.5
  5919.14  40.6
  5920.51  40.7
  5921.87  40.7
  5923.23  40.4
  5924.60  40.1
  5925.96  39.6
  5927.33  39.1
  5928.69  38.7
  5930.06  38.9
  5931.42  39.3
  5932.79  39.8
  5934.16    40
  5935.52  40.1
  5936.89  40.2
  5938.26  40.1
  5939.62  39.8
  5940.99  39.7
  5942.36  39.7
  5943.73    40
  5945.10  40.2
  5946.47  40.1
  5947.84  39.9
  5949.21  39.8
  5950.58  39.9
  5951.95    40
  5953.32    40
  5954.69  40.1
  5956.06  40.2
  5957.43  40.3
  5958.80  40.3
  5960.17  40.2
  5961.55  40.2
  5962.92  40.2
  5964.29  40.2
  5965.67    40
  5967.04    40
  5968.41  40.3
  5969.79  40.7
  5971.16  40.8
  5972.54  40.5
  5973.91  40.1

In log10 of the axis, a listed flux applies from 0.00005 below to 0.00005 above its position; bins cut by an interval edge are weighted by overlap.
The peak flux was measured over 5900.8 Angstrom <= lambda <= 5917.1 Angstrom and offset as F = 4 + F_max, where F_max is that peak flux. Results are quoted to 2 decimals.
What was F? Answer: 44.60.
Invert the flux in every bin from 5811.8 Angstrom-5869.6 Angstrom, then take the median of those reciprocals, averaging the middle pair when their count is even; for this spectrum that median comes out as 0.0243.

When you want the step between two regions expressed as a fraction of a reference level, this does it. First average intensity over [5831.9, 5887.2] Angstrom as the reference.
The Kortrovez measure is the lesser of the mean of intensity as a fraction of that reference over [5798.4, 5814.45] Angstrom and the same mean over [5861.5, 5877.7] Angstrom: 0.997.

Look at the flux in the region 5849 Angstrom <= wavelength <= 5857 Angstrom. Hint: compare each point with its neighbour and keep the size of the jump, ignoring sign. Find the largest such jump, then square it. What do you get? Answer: 0.49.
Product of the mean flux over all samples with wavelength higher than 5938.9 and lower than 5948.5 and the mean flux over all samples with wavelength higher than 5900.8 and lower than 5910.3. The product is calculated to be 1610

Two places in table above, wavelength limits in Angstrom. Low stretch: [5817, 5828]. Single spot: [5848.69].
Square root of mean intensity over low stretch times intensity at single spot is 41.6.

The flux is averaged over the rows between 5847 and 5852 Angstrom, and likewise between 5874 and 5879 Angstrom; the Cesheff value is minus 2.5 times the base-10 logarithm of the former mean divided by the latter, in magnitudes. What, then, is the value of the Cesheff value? -0.021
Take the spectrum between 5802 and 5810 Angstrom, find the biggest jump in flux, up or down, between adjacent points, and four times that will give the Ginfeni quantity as 1.2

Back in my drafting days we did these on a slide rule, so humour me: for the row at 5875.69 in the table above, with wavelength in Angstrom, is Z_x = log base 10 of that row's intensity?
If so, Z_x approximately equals 1.60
